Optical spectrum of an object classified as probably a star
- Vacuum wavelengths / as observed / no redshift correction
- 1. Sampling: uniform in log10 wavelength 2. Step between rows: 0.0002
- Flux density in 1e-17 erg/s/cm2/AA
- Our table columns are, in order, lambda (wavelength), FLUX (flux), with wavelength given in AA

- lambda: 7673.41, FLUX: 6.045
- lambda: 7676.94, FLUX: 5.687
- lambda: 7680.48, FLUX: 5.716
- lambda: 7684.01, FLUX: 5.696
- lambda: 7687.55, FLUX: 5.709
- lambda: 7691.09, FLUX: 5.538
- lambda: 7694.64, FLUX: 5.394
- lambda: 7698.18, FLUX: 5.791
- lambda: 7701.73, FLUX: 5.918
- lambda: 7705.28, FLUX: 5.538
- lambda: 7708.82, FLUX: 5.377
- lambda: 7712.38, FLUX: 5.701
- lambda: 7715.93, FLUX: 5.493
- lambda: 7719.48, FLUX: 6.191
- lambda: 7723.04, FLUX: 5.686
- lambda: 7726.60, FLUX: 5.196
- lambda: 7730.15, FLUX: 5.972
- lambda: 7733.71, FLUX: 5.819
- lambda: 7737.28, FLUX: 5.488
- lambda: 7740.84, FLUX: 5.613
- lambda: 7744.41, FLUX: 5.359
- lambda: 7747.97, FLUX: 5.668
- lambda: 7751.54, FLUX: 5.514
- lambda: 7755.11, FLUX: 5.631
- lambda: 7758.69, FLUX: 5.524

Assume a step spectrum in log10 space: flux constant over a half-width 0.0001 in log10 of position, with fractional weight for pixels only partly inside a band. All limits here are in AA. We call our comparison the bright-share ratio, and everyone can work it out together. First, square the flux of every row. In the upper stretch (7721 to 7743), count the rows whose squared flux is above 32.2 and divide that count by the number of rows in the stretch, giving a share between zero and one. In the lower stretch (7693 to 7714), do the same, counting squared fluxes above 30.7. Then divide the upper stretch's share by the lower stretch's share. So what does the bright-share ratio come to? 1.0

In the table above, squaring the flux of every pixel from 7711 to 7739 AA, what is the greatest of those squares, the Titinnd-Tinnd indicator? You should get 38.3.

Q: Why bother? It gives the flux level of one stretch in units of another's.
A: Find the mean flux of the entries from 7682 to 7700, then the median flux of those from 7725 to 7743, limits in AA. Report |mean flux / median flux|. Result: 1.00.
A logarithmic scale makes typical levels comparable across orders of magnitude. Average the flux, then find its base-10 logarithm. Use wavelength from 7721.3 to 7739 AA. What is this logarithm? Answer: 0.751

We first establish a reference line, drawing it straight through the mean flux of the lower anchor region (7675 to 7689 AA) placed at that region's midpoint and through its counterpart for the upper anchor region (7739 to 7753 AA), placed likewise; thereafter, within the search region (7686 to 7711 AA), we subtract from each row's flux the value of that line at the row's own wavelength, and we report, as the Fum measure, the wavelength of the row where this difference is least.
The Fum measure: 7694.64 AA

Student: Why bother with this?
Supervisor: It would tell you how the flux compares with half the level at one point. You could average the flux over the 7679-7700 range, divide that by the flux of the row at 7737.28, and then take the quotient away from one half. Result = -0.528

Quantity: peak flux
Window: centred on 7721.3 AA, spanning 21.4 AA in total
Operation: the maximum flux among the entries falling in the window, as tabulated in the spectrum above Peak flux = 6.191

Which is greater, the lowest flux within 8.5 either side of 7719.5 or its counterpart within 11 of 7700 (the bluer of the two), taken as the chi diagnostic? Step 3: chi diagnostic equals 5.38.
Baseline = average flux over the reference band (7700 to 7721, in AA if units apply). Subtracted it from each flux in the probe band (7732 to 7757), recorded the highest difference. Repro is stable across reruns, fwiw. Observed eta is 0.12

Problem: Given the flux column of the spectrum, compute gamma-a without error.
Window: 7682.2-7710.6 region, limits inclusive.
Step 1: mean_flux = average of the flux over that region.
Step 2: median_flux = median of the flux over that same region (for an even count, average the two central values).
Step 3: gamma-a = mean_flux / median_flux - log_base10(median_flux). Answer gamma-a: 0.251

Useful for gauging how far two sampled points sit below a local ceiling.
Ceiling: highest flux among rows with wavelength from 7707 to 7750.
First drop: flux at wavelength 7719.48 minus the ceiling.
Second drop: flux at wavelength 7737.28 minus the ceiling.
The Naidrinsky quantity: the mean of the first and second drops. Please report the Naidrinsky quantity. -0.35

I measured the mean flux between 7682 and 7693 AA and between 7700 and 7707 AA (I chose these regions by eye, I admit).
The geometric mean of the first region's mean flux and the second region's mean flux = 5.69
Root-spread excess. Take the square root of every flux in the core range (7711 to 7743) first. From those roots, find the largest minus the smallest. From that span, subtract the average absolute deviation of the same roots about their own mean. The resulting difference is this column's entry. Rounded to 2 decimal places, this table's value 0.16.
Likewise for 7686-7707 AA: 0.08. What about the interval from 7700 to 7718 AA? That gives 0.08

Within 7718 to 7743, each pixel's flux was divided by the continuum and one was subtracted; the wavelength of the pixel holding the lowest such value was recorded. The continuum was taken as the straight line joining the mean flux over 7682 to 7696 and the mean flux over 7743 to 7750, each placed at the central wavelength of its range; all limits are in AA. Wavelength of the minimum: 7726.60 AA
